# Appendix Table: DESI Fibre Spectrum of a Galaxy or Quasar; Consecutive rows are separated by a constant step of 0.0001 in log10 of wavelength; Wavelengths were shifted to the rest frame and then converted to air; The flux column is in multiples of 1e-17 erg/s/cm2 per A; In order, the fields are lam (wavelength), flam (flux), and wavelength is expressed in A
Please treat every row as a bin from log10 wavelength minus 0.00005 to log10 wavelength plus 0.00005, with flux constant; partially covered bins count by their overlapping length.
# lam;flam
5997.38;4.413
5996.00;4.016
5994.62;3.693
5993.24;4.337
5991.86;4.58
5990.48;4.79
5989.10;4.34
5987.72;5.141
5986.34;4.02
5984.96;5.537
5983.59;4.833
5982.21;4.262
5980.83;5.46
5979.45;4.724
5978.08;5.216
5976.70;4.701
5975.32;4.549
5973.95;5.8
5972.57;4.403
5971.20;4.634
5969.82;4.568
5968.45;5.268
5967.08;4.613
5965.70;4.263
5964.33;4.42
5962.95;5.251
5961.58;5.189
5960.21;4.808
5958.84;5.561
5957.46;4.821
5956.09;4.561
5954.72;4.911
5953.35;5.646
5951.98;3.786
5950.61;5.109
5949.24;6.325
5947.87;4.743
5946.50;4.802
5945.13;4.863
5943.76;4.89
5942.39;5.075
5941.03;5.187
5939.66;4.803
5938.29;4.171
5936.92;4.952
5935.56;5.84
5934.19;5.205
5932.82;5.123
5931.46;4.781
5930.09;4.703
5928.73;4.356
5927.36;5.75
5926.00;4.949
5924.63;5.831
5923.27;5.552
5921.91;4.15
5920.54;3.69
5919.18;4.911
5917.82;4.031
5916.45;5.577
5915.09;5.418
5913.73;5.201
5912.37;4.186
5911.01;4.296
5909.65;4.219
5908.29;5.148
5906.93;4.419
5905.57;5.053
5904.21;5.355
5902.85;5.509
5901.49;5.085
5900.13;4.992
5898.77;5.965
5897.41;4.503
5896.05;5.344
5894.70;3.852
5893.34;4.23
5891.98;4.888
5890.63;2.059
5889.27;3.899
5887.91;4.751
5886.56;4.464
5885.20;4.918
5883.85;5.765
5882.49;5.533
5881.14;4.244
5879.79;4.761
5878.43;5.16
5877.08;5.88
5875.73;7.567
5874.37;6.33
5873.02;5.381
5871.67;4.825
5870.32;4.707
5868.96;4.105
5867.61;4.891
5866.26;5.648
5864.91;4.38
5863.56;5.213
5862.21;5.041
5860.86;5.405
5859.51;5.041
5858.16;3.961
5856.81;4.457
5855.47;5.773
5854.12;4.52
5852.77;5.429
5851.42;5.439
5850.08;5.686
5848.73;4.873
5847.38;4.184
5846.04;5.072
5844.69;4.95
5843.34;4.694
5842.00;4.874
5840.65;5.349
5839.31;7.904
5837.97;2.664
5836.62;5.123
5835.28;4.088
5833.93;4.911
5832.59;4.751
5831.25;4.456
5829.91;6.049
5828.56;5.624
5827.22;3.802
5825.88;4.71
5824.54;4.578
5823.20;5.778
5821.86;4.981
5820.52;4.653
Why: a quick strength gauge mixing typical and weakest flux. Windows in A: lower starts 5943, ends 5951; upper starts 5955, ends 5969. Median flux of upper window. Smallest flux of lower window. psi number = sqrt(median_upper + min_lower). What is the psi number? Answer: 3.09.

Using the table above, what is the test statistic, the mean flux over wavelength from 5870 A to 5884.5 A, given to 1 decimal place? 5.5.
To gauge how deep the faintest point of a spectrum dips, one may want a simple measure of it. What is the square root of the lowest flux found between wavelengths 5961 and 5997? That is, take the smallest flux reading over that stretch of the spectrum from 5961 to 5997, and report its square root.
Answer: 1.92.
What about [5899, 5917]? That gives 2.05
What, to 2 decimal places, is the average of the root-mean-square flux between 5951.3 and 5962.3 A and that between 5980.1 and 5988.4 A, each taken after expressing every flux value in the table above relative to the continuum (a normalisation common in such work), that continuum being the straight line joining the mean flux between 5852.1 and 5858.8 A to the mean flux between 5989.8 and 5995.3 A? 1.11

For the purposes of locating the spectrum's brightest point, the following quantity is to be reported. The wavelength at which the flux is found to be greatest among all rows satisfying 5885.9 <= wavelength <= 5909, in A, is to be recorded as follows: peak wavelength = 5898.77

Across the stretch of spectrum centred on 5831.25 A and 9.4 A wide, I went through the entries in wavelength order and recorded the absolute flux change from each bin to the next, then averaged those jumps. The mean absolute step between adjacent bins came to 0.85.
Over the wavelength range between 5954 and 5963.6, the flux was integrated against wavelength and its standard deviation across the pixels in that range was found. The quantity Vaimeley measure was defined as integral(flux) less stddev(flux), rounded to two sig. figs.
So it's 48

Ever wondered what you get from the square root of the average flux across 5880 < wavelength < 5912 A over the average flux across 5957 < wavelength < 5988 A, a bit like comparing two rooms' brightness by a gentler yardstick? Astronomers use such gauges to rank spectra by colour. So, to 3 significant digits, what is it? 0.984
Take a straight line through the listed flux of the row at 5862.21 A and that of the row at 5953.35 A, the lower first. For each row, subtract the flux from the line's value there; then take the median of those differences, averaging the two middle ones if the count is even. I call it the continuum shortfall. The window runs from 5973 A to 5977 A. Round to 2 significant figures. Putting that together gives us 1.1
